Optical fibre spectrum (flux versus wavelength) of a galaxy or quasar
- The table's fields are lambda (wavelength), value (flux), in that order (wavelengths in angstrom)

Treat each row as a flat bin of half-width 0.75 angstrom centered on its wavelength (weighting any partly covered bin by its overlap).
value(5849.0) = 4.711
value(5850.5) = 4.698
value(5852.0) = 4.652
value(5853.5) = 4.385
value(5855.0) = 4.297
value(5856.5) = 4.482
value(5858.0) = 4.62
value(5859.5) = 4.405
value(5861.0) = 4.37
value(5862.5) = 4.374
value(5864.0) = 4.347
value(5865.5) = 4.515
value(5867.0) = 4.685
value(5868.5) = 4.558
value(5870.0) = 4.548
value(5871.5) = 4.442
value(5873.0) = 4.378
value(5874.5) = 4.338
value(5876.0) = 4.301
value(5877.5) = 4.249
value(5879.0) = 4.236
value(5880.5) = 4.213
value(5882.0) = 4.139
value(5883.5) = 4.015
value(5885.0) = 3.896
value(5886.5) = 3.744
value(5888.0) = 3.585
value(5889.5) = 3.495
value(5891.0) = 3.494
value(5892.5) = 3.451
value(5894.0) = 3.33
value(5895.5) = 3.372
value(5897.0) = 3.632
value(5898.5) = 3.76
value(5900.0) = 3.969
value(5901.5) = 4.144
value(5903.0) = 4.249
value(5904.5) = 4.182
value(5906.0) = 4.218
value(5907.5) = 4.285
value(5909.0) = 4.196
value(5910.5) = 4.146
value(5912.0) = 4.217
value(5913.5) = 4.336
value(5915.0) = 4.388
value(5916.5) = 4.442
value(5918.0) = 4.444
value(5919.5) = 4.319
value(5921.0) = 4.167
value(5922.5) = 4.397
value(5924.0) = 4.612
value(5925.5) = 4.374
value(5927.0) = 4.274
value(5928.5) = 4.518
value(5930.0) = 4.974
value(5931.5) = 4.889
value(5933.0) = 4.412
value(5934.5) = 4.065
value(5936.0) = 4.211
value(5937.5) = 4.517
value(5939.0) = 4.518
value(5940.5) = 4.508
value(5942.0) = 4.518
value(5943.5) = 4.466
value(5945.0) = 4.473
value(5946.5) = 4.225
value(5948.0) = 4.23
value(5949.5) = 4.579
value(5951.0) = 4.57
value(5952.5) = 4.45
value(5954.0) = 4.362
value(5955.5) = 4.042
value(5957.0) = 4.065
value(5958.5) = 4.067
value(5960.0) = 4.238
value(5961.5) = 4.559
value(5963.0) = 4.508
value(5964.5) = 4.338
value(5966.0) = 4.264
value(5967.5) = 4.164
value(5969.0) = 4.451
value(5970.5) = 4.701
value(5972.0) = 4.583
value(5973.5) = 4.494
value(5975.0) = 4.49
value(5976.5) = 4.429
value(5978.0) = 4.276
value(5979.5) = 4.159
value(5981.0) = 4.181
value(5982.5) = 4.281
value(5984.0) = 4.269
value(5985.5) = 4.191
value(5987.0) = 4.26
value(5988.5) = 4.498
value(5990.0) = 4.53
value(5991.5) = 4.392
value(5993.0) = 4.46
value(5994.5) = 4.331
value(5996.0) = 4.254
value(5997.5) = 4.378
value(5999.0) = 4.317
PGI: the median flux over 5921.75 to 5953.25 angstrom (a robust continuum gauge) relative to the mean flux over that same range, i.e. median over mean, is 1.00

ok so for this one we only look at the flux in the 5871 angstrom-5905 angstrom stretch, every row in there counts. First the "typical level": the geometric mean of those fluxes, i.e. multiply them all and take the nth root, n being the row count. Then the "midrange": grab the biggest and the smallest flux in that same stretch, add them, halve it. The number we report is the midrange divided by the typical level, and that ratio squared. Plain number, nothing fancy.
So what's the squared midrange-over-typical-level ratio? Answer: 0.98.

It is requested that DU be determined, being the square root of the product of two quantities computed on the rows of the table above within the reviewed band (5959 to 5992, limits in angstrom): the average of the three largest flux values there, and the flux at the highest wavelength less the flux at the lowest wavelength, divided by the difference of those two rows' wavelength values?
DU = 0.15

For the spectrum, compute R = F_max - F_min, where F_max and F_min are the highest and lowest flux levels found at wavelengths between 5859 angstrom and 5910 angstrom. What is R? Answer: 1.4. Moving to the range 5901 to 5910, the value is 0.1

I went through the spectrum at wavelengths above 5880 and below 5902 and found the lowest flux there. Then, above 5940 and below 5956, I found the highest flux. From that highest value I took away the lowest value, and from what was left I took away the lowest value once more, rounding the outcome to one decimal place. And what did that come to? -2.1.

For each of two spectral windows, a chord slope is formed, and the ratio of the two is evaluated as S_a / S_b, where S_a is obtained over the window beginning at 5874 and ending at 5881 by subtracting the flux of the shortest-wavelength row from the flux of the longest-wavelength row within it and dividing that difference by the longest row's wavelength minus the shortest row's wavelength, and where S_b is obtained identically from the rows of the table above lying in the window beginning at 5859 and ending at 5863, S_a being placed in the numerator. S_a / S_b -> 2.0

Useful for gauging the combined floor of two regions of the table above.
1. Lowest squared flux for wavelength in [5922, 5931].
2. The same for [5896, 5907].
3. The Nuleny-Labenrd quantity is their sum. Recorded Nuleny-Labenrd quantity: 31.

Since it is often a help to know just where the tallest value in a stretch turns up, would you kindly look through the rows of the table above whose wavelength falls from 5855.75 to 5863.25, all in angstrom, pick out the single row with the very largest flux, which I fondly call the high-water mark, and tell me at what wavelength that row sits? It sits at 5858.0 angstrom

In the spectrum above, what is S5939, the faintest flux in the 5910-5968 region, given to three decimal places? 4.042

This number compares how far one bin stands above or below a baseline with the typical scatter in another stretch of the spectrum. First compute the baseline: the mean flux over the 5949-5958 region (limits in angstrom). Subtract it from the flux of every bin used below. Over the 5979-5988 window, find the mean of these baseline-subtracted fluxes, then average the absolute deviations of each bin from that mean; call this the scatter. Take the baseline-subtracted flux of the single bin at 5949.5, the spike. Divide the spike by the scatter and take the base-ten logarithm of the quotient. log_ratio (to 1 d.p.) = 0.7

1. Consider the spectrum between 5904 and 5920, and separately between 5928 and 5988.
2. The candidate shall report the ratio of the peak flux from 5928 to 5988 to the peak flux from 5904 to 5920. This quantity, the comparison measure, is 1.12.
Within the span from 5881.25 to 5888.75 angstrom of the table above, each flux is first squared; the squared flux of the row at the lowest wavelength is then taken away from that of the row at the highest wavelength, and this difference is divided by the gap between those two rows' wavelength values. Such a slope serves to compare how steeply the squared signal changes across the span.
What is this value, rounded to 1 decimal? -0.7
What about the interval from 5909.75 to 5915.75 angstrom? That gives 0.5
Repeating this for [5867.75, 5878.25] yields -0.3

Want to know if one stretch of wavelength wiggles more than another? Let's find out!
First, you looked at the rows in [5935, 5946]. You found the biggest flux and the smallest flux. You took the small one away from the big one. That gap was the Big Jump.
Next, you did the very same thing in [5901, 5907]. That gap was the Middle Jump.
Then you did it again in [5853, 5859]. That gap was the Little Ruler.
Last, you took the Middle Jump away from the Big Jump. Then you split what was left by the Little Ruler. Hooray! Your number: 0.6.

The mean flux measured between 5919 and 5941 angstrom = 4.45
